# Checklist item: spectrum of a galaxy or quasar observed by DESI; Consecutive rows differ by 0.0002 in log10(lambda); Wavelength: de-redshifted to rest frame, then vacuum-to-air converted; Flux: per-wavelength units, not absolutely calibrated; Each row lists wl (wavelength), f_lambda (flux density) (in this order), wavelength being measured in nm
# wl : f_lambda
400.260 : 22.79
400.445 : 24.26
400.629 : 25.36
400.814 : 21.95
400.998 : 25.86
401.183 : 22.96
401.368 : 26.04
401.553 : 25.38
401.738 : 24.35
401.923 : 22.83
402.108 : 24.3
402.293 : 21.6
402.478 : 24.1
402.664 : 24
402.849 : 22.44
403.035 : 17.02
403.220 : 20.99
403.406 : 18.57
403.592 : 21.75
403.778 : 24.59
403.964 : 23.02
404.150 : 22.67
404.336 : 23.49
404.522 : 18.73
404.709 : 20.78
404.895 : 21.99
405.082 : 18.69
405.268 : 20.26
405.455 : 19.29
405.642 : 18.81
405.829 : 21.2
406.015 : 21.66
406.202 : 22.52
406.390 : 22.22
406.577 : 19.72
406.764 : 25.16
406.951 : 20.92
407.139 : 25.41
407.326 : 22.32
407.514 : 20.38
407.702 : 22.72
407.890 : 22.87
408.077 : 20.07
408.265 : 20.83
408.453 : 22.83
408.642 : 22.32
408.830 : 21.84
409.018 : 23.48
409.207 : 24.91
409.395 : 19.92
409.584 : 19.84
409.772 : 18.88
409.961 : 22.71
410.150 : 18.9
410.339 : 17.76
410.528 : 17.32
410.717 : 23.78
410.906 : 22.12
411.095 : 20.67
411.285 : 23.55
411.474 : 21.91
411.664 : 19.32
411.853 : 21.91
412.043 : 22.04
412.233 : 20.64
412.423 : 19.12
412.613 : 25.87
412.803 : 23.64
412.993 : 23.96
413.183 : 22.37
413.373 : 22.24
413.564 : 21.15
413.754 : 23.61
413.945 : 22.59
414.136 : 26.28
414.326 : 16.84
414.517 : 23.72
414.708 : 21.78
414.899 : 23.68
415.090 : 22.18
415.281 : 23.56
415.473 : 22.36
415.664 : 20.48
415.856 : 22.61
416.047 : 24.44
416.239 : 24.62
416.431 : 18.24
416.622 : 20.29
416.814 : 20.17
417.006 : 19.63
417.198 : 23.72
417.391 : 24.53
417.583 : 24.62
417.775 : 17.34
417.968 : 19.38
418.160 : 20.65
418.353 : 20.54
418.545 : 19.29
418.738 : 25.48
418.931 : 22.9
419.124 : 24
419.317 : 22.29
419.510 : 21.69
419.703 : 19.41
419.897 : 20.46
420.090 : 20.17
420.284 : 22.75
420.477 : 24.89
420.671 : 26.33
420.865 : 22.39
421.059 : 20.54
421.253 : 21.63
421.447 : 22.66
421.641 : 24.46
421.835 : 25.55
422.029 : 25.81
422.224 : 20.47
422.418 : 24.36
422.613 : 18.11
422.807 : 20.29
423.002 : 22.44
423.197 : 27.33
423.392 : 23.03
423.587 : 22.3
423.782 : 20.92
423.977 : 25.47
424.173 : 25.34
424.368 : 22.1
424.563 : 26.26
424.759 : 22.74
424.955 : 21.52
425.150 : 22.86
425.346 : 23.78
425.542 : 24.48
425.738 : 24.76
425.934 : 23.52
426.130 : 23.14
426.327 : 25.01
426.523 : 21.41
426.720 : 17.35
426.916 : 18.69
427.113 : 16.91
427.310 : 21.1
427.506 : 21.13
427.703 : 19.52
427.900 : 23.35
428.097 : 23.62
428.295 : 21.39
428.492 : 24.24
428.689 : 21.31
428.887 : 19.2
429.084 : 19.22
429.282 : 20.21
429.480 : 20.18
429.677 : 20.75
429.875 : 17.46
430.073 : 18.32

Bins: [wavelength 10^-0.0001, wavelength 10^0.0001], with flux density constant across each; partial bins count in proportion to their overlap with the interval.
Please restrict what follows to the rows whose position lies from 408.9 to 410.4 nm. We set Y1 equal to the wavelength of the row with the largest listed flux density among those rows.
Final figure 409.207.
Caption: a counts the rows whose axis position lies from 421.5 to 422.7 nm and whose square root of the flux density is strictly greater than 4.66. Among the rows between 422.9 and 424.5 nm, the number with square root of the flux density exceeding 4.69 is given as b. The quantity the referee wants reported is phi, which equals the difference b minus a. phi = 3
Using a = 4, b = 7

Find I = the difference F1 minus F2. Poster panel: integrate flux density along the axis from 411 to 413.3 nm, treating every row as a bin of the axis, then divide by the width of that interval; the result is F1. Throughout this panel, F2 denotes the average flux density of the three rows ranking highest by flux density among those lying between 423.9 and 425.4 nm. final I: -3.6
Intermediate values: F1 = 22.09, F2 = 25.7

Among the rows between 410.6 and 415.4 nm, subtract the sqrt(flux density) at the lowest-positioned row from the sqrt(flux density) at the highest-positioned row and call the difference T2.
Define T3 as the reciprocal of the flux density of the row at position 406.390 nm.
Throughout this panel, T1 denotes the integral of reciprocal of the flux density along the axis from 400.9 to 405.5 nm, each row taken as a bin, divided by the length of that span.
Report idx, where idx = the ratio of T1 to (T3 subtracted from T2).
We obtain -0.7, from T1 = 0.0455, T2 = -0.02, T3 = 0.045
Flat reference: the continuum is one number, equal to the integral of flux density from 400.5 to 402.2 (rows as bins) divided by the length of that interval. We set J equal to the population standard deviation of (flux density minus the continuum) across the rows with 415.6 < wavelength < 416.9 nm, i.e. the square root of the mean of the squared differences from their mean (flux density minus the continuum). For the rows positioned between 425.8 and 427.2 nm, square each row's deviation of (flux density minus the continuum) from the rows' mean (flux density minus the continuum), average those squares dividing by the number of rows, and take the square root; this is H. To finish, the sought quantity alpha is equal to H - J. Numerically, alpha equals 0.8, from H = 3.0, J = 2.22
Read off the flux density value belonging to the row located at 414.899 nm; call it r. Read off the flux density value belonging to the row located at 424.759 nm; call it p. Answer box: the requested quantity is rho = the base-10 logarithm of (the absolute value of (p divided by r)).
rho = -0.018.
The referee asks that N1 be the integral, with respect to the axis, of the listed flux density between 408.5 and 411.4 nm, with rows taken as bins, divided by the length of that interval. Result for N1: 21.2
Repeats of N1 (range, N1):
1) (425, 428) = 21.8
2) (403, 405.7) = 20.8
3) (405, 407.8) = 21.4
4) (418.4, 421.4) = 22.3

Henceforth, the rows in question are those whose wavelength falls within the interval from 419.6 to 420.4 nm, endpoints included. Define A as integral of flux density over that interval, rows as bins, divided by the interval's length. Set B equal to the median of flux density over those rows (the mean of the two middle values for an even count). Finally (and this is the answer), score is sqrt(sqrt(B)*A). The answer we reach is 9.69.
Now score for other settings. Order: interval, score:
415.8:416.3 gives 10.88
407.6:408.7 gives 10.20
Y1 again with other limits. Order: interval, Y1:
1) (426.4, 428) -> 427.900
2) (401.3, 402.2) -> 401.368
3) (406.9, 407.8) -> 407.139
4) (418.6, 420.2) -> 418.738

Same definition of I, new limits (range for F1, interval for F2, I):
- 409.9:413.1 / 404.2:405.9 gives -0.7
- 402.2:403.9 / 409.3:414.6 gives -3.7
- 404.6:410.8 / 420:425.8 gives -5.4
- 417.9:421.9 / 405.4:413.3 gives -3.2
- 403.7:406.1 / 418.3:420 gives -3.0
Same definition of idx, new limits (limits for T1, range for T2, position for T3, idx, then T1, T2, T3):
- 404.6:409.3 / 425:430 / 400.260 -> -0.1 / 0.0463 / -0.60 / 0.044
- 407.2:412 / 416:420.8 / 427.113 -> 0.4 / 0.0472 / 0.19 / 0.059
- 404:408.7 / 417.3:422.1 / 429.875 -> 0.7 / 0.0468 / 0.13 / 0.057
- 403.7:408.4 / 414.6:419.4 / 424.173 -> 3.1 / 0.0466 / 0.05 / 0.039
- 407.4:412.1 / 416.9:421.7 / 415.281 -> 0.1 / 0.0473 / 0.52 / 0.042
